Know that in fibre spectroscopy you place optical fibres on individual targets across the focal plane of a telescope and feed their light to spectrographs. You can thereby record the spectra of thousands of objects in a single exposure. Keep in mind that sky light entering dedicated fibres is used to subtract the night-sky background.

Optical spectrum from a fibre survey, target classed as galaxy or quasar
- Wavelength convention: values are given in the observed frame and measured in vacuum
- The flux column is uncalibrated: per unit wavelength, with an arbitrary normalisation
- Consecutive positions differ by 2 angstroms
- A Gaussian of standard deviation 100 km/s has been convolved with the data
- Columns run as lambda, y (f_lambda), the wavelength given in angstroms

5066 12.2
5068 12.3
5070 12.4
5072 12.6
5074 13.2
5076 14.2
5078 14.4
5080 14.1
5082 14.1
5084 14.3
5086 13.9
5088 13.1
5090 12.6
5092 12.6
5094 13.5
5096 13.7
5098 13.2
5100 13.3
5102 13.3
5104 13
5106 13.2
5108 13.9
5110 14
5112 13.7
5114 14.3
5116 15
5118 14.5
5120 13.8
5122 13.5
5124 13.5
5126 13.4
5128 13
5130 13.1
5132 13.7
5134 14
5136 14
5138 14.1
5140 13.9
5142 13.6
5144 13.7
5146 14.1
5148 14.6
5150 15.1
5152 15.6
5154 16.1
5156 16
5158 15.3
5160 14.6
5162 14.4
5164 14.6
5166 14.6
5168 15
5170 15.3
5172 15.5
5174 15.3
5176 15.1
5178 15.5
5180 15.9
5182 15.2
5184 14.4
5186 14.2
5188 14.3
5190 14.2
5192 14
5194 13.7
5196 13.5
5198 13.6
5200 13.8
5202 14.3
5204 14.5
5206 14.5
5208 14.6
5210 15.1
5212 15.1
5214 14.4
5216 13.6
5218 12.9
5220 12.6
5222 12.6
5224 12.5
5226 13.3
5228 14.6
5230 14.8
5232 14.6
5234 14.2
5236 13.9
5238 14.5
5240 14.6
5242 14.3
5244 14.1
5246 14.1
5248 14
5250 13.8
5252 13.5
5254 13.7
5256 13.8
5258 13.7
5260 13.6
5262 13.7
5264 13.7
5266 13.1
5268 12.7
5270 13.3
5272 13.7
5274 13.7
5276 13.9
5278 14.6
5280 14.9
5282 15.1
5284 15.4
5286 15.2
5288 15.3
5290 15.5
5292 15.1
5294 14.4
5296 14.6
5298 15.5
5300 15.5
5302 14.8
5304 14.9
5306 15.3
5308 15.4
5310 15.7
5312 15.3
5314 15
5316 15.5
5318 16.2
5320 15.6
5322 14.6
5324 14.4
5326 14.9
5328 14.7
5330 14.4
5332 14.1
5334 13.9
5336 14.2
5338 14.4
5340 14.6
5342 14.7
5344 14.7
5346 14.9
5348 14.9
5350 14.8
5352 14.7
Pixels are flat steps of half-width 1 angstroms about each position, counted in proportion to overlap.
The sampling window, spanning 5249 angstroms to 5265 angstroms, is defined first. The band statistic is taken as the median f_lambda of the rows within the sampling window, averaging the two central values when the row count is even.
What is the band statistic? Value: 13.7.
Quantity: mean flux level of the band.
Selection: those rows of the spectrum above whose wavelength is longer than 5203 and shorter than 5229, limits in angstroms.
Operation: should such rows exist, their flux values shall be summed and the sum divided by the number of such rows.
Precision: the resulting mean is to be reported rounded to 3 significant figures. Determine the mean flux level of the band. 13.9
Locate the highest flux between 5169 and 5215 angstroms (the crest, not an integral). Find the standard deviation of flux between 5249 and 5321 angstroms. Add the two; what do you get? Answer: 16.8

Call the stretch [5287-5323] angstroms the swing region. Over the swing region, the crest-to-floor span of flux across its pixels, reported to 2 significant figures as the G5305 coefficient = 1.8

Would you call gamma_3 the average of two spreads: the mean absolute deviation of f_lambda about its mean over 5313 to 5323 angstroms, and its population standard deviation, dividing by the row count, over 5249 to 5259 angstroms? 0.29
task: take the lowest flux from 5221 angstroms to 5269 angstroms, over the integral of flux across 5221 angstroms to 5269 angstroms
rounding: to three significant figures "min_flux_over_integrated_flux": 0.0189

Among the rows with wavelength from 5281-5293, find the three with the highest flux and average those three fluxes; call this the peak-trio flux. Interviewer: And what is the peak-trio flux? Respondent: 15.40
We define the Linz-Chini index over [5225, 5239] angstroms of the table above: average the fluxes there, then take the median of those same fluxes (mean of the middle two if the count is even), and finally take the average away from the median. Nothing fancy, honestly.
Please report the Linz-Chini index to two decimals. 0.23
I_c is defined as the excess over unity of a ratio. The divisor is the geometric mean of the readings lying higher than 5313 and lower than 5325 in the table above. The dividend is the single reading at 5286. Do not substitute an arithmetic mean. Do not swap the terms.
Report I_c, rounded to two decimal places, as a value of 0.00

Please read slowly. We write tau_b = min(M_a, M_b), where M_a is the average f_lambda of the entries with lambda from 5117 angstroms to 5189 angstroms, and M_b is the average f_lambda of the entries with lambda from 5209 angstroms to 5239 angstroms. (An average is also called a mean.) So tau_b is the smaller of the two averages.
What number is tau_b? 13.9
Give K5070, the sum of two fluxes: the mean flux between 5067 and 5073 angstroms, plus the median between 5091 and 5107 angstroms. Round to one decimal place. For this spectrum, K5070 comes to 25.7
